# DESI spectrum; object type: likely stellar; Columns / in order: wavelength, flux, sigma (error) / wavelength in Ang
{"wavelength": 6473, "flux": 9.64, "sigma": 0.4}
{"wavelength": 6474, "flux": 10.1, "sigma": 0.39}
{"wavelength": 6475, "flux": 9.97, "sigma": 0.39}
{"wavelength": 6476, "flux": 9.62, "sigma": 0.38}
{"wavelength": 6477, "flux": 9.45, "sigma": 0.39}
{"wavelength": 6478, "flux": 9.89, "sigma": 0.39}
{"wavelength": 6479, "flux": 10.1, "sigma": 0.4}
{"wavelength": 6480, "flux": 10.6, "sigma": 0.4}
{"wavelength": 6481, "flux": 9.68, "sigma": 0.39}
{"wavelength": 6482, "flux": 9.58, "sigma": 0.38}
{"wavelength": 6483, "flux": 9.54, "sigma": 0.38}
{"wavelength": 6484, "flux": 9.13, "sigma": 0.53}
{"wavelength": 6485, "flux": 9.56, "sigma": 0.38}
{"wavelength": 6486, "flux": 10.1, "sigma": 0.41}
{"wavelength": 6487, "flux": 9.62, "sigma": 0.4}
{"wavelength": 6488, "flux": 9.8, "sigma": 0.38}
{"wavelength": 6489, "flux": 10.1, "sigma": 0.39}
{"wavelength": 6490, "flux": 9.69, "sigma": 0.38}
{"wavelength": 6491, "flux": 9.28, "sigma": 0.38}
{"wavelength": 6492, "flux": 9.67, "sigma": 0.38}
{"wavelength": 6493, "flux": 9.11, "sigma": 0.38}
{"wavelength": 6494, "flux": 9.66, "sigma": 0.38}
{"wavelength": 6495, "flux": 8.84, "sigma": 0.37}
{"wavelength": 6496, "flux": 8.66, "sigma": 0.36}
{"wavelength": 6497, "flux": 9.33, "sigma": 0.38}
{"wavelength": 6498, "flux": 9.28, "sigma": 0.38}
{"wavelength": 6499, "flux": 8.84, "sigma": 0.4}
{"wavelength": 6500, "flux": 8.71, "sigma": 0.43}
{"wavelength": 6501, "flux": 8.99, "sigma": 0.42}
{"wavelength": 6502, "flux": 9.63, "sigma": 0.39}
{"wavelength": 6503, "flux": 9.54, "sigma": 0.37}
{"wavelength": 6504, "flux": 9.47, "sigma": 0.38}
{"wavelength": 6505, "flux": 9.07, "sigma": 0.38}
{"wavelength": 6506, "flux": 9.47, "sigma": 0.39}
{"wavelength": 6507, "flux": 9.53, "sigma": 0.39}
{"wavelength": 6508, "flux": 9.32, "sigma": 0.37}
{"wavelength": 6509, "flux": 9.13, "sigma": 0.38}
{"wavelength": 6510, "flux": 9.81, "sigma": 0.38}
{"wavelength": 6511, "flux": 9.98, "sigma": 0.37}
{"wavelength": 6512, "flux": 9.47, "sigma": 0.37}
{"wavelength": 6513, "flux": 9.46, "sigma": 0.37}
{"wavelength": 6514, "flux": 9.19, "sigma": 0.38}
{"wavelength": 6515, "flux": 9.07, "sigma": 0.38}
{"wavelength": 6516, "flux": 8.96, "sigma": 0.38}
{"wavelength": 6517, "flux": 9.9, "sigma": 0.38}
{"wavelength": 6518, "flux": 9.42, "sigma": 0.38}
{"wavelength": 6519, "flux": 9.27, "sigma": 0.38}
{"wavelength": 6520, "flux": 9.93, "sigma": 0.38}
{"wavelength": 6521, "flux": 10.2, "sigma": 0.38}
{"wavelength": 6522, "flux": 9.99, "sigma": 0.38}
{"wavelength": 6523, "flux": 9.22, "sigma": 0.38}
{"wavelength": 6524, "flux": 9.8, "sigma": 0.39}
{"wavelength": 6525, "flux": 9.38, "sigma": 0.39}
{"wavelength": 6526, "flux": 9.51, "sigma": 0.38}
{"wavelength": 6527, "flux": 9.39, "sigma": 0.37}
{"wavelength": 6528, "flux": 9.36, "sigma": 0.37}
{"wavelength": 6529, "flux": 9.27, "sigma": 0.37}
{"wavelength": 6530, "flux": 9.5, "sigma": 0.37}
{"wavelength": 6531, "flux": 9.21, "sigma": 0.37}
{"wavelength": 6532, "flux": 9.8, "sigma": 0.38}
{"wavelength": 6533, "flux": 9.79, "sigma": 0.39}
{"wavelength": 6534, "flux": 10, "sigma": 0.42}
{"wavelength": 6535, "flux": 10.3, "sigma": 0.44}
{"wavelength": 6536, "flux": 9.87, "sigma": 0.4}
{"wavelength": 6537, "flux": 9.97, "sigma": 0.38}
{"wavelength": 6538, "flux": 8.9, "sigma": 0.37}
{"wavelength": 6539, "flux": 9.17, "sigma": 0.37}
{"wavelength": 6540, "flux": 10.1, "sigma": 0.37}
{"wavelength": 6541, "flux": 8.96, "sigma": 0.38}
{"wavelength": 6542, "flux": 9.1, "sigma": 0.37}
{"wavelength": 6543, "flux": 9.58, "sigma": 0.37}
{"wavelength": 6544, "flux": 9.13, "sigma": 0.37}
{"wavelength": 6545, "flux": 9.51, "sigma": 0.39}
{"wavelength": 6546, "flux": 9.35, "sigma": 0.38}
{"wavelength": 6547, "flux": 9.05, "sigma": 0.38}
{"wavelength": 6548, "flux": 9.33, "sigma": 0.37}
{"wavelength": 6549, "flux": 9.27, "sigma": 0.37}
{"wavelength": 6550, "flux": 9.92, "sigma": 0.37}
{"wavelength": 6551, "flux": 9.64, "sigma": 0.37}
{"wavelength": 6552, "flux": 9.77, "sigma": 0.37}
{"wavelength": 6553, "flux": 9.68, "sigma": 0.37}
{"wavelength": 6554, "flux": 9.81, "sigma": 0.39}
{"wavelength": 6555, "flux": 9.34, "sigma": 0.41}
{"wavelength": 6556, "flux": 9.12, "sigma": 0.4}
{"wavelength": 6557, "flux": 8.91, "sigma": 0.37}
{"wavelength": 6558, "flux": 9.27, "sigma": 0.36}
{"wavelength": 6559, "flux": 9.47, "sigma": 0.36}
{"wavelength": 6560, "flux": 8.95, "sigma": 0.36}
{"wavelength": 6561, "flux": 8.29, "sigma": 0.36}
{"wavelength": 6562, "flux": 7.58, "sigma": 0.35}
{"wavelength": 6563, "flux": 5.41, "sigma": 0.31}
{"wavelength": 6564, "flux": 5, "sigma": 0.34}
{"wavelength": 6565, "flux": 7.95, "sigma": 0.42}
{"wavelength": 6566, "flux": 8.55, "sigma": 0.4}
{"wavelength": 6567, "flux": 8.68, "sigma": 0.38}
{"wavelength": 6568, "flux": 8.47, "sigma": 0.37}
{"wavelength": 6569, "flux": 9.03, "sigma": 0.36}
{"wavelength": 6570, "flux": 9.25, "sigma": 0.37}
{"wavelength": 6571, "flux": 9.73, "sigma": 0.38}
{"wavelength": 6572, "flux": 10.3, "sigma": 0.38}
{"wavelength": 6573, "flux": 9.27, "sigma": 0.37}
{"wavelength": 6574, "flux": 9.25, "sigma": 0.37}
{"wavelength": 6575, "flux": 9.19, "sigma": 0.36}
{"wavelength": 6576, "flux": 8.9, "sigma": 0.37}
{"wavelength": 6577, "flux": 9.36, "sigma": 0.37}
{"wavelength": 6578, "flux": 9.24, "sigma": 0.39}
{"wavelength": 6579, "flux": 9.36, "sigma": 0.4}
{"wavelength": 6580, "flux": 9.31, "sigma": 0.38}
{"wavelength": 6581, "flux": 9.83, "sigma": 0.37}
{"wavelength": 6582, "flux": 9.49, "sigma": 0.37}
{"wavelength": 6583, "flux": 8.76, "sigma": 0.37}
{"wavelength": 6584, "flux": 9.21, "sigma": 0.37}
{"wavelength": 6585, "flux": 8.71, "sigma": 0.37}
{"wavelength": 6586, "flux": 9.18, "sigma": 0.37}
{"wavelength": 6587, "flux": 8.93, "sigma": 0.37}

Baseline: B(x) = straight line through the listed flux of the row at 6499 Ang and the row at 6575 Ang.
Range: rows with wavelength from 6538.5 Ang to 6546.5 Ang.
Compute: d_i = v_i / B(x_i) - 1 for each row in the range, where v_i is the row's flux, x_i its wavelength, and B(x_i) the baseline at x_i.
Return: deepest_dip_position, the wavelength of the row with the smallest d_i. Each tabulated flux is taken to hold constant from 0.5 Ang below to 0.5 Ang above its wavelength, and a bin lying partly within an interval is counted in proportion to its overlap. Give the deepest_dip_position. 6541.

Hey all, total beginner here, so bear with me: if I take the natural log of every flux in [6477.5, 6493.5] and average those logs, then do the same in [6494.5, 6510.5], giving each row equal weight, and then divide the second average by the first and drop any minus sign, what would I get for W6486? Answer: 0.98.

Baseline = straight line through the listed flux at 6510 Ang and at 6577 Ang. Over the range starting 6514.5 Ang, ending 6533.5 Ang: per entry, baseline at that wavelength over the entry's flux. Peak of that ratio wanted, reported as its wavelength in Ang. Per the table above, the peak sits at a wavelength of 6516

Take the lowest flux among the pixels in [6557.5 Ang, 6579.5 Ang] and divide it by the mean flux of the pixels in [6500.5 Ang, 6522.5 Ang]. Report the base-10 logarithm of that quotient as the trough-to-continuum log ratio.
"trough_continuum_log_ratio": -0.278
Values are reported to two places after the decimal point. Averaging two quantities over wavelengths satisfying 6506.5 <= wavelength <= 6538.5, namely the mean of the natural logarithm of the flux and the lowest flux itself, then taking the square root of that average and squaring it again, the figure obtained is 5.58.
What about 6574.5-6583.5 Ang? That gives 5.49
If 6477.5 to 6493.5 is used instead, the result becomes 5.69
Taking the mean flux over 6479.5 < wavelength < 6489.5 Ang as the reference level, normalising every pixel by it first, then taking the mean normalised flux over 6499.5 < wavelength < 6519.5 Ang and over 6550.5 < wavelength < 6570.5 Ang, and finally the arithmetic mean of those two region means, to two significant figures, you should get 0.92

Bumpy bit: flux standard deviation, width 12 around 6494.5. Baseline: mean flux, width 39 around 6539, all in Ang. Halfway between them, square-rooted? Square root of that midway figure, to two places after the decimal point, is 2.23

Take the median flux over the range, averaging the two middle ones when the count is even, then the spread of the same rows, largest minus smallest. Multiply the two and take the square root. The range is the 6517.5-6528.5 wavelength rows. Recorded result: 3.04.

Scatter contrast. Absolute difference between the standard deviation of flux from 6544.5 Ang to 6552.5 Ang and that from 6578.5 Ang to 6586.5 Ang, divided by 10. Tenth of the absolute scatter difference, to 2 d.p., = 0.01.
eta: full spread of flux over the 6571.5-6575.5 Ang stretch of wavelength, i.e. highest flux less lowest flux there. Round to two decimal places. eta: 1.11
